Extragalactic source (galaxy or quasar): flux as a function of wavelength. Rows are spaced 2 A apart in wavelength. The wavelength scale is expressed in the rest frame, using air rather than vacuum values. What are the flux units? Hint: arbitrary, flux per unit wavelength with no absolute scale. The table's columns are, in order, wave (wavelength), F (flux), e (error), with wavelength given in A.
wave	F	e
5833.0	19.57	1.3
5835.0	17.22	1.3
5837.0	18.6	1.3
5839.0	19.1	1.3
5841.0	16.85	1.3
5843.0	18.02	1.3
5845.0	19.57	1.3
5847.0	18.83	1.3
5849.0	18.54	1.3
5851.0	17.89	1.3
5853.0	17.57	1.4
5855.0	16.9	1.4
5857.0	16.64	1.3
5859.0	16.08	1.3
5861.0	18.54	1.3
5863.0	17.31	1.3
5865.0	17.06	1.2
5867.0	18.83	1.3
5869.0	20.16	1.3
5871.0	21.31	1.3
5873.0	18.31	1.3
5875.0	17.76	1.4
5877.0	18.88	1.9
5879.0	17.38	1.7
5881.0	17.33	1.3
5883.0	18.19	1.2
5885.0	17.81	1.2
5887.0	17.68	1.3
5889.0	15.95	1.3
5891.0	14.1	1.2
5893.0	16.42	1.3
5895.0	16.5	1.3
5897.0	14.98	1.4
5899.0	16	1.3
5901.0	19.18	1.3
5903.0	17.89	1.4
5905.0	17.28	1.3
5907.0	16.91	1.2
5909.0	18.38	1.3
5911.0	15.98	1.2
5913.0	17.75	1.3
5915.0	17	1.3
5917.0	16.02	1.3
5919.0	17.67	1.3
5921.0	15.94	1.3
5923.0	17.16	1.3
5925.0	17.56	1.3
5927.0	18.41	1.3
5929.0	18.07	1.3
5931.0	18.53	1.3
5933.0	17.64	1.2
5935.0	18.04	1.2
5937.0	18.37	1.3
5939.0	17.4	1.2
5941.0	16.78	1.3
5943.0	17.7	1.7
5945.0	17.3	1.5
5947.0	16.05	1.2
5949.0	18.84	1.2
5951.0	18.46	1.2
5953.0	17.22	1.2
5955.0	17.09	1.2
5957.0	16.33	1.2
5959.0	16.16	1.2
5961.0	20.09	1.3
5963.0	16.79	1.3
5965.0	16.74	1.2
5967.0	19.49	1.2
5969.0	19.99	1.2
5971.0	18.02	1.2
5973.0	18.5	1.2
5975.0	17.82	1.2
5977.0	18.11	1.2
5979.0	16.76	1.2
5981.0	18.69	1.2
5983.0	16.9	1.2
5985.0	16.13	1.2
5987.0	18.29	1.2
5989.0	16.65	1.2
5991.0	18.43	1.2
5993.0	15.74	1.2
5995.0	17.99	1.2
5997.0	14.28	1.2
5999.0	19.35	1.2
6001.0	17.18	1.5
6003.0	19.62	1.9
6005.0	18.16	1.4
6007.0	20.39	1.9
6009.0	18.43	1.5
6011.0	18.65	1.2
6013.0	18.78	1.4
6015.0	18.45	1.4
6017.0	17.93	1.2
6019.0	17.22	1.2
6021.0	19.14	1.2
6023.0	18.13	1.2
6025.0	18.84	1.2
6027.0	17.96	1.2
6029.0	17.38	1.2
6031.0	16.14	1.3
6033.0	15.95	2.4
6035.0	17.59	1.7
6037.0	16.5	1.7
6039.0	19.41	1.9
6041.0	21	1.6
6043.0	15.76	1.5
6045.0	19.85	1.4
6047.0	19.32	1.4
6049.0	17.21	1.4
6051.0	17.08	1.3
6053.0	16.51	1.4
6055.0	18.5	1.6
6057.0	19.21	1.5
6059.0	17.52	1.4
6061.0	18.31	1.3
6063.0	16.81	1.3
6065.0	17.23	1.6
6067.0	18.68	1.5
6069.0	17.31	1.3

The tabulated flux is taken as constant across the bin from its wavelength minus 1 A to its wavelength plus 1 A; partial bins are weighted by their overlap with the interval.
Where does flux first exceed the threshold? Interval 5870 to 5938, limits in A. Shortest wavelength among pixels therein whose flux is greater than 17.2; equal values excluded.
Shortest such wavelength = 5871.0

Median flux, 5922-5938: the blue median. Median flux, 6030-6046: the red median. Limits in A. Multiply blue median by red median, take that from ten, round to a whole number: -298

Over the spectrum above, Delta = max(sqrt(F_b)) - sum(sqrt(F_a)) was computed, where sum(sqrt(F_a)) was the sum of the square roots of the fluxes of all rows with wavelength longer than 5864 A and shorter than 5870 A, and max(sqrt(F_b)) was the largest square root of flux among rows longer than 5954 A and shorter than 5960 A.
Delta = -8.8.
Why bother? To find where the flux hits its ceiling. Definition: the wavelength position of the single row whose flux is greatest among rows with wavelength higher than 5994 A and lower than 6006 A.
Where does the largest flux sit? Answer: 6003.0 A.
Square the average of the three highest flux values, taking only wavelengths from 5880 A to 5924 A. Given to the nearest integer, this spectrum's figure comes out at 345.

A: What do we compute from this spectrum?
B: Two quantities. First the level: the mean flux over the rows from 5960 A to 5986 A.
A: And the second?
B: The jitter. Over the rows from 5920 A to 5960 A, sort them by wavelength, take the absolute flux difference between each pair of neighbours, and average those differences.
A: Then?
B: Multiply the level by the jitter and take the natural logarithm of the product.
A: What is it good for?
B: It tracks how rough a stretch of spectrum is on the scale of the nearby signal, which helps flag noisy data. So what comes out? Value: 2.62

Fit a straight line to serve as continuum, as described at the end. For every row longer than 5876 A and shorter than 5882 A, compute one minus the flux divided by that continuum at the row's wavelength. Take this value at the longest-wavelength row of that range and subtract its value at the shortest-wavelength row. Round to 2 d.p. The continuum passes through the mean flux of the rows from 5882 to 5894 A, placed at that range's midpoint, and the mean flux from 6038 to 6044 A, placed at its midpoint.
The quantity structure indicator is 0.10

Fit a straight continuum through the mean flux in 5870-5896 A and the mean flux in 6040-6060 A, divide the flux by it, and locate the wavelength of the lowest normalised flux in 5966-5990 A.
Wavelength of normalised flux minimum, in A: 5985.0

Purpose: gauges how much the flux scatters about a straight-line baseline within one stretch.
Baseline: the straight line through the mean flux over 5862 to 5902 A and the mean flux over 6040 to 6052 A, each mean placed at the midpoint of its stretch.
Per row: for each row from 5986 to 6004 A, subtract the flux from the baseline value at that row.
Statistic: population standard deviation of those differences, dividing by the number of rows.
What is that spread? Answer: 1.63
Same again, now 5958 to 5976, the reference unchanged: 1.37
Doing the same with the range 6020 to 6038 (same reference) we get 1.09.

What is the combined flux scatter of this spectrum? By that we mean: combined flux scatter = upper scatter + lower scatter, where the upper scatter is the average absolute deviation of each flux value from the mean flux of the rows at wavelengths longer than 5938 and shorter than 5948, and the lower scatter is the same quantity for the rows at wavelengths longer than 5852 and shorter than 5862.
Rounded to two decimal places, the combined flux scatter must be 1.23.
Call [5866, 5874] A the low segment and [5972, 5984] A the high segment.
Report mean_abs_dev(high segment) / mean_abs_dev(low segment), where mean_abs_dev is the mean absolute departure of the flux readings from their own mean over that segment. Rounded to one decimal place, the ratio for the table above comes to 0.6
